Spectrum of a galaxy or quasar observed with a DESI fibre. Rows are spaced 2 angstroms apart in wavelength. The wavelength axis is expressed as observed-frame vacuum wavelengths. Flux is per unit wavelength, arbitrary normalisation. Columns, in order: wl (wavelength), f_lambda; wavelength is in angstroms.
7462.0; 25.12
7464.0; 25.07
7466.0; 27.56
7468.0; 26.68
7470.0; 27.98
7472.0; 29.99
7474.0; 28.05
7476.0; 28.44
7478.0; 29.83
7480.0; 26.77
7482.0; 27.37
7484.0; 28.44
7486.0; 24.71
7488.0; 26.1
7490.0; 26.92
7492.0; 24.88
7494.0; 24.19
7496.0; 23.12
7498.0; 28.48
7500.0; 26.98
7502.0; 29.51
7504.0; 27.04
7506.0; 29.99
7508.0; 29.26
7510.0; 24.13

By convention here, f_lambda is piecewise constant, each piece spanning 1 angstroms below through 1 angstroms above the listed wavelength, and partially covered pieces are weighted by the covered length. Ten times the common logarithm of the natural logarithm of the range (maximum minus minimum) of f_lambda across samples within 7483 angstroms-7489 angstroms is 1.2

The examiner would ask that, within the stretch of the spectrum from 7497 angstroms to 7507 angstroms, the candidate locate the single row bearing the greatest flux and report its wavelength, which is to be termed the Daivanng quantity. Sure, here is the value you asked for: 7506.0 angstroms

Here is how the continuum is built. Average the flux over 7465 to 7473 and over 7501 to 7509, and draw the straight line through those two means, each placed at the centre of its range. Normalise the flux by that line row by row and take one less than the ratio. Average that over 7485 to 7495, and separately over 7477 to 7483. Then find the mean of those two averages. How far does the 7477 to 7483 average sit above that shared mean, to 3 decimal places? 0.050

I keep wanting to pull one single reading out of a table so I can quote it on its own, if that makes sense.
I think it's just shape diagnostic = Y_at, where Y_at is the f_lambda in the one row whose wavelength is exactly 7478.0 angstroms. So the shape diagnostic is 29.83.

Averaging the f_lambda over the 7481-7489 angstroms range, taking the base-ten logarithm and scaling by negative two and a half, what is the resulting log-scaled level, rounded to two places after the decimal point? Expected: -3.56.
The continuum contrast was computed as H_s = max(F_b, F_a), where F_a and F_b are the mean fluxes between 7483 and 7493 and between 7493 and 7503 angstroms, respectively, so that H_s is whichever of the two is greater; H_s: 26.5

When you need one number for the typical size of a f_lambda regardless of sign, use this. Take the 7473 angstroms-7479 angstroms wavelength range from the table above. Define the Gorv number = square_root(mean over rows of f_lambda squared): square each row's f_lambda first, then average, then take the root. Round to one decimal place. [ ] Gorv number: 28.8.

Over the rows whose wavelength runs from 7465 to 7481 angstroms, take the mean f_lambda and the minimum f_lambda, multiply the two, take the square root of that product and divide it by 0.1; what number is 274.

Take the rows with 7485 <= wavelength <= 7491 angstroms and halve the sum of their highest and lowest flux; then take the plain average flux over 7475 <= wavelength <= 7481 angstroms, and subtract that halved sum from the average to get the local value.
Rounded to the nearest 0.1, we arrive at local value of 2.5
